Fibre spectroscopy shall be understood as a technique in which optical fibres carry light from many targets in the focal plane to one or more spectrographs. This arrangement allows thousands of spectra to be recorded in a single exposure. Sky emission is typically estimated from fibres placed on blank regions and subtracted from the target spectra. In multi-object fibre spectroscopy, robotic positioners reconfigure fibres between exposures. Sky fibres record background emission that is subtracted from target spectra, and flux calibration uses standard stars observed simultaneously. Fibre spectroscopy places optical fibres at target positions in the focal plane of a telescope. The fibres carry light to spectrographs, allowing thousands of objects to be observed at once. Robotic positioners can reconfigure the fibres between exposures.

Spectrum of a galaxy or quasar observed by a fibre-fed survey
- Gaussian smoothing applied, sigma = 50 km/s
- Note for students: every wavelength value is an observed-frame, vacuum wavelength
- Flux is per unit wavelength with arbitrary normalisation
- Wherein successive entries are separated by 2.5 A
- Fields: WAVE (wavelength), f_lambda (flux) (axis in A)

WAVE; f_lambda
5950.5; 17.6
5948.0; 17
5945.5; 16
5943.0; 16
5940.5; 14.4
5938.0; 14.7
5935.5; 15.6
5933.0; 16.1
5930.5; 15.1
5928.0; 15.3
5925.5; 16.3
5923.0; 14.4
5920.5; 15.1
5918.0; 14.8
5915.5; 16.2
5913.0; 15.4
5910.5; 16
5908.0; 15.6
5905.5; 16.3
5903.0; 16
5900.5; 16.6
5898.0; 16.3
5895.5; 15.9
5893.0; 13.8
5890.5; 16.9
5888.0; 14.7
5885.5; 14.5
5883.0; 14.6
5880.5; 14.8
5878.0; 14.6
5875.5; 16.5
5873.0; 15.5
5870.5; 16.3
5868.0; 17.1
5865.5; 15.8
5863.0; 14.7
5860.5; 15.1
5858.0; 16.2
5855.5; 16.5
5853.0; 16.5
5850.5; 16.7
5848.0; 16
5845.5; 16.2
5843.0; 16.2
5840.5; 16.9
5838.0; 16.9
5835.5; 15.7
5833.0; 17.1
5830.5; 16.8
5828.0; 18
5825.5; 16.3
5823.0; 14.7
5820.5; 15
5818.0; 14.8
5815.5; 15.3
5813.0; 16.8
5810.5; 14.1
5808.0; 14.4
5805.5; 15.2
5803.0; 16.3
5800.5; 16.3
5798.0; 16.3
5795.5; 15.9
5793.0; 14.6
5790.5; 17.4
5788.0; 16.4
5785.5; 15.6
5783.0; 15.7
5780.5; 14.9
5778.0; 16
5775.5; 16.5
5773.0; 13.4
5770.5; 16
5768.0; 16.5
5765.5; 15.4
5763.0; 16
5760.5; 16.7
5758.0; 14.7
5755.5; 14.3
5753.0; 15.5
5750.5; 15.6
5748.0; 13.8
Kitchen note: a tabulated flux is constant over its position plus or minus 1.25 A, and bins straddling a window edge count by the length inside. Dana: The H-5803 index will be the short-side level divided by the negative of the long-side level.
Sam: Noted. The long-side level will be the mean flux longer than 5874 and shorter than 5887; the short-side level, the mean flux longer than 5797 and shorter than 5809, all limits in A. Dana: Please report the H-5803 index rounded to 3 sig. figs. -1.05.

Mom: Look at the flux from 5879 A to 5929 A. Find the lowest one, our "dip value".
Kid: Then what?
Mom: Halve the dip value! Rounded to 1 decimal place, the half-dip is 6.9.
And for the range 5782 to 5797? 7.3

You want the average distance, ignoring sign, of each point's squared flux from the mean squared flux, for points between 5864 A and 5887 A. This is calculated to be 25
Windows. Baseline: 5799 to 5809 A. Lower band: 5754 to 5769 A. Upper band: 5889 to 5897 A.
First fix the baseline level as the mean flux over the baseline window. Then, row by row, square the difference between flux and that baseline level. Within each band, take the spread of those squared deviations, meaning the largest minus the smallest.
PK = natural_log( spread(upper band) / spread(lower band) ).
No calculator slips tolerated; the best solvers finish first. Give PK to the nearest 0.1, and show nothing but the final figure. 0.6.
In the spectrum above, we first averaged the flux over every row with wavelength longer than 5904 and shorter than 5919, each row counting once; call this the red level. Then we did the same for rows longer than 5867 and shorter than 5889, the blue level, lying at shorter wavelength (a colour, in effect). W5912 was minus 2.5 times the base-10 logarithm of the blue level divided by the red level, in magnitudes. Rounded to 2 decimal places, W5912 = 0.02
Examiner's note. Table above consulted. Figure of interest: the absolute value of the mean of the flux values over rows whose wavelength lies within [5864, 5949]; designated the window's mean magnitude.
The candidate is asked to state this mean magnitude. 15.6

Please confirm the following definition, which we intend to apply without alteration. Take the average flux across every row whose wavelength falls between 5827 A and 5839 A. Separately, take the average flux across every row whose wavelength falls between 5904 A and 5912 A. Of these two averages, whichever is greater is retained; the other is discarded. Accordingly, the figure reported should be 16.9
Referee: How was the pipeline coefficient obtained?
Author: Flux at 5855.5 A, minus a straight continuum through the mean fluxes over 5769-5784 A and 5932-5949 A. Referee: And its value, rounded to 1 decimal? 1.0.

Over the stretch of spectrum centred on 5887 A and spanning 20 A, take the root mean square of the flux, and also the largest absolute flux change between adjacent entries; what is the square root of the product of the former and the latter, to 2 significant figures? 6.8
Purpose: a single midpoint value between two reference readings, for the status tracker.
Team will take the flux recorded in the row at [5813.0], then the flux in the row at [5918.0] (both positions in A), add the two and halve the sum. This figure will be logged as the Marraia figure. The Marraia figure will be 15.8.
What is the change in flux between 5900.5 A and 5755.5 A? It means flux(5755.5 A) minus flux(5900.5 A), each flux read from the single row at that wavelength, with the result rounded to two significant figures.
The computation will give -2.3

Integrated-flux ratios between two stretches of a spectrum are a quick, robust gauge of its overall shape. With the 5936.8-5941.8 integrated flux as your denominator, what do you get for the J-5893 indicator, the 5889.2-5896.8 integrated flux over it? 1.6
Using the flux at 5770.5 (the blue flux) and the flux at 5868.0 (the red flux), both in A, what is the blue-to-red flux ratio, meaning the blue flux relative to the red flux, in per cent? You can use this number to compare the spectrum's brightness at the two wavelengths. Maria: 94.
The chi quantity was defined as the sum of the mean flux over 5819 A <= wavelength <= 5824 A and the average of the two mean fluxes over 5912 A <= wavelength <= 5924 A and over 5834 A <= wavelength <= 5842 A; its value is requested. 30.7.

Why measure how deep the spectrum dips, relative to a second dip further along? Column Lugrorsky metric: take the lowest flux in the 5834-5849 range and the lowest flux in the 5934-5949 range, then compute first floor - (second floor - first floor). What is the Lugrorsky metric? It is 17.0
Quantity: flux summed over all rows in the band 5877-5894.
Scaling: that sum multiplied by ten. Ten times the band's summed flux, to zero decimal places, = 1039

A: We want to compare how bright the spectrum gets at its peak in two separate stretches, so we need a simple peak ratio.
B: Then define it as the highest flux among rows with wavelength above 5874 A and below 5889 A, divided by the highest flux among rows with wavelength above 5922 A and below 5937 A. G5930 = 1.01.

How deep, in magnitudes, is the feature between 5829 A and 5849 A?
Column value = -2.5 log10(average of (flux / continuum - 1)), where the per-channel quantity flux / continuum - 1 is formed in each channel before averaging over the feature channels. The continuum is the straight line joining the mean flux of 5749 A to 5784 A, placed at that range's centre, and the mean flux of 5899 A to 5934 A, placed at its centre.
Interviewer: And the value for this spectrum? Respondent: 3.1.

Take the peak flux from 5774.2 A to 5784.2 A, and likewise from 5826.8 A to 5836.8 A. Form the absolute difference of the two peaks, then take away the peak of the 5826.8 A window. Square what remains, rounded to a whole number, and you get 272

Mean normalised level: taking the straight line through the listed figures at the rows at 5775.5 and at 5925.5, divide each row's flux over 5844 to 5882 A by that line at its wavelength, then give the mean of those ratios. 0.970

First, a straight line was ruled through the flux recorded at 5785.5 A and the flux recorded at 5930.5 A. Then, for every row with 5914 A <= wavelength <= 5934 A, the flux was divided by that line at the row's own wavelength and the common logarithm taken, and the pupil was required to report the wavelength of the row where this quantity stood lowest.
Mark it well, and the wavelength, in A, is 5923.0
